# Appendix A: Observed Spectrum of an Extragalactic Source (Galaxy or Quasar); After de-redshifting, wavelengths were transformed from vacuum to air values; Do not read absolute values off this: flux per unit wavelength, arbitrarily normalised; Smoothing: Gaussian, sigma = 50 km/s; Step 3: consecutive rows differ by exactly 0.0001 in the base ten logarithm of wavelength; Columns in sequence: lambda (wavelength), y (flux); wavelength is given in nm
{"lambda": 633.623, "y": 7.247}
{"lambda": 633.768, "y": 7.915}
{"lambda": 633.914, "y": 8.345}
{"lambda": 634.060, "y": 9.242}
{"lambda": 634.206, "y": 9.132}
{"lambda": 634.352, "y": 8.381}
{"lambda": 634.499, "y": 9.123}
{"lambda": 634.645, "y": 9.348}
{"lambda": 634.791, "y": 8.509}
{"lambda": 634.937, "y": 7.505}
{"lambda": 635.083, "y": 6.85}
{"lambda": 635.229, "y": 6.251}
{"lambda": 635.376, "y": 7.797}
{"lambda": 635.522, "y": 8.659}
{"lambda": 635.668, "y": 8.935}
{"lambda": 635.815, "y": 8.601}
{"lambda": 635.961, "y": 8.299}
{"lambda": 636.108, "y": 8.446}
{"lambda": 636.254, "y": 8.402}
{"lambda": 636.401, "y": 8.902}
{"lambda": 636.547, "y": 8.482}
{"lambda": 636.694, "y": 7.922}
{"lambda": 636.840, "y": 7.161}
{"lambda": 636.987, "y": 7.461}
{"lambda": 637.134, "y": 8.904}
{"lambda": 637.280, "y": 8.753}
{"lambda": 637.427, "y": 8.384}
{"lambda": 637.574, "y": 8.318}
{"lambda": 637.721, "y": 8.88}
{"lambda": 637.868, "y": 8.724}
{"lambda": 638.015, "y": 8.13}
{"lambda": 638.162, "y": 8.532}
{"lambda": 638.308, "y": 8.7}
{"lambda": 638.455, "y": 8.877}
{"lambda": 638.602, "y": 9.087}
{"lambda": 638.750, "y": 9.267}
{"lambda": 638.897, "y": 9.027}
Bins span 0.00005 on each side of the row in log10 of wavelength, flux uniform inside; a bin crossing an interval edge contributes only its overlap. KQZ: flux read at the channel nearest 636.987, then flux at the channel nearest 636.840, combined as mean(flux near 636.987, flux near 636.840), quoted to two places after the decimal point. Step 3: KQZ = 7.31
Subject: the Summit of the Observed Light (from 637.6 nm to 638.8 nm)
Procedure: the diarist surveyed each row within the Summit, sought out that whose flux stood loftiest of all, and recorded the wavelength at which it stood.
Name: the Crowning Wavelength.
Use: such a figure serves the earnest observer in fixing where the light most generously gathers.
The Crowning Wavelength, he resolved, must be 638.750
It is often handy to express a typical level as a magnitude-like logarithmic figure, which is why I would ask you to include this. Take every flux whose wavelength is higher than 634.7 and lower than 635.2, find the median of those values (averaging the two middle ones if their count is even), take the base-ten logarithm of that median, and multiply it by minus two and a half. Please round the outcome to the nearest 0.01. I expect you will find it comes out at -2.19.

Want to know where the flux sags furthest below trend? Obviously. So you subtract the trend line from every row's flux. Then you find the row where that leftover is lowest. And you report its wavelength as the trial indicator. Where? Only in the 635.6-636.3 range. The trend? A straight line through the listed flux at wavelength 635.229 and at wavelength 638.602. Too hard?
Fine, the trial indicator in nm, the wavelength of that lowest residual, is 636.254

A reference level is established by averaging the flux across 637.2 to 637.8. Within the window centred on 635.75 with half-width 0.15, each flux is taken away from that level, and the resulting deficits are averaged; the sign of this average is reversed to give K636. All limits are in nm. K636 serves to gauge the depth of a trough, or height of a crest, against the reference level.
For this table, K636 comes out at 0.2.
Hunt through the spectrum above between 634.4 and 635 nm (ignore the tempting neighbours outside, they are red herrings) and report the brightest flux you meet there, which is 9.348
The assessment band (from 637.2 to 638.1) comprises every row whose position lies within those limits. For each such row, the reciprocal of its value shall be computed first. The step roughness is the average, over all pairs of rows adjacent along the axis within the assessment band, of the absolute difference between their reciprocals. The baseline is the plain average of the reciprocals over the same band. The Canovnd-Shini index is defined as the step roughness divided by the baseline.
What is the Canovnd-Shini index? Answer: 0.041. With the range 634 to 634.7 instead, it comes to 0.053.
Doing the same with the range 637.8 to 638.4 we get 0.047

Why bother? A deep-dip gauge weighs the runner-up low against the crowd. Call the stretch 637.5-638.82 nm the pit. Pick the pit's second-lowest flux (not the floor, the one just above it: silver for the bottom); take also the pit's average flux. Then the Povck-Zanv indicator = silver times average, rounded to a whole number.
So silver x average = 73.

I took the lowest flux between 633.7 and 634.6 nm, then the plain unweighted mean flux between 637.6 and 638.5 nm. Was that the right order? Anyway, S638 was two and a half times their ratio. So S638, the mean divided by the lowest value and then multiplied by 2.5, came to 2.7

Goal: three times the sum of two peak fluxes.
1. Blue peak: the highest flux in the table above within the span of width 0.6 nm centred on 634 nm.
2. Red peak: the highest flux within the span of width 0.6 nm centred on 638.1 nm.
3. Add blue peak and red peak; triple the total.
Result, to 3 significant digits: 53.9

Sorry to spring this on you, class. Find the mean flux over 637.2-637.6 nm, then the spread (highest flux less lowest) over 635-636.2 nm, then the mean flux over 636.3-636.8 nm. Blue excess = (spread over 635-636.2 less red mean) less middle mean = -14.2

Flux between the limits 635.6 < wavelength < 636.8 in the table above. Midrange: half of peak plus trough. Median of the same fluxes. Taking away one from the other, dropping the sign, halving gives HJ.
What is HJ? 0.018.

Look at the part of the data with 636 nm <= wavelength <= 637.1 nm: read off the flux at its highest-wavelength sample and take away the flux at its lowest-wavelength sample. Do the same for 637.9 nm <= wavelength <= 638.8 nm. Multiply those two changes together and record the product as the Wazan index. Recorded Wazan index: -1.1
